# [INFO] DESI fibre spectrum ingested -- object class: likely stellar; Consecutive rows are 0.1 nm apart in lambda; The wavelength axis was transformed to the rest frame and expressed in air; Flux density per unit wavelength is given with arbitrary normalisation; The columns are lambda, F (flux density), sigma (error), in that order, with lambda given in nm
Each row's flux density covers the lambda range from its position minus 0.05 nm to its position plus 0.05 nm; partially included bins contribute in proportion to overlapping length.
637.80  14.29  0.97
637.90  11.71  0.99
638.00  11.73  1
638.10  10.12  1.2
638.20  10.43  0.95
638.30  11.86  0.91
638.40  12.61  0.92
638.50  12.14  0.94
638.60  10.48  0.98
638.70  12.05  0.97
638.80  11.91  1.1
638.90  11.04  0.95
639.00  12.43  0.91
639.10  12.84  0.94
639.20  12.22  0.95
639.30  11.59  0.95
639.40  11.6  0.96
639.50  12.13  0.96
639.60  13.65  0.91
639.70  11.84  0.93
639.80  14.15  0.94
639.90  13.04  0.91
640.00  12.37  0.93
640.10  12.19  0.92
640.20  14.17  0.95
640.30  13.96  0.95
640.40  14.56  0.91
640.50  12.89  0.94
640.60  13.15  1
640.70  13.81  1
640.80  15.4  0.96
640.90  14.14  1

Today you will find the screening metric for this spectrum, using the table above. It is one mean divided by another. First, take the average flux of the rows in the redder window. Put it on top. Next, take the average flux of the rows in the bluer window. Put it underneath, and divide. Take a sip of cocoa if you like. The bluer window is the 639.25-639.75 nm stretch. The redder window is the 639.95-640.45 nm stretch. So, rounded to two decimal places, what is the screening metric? 1.11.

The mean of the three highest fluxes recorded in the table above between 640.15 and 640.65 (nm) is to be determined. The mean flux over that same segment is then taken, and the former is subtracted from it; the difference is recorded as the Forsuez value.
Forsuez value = -0.48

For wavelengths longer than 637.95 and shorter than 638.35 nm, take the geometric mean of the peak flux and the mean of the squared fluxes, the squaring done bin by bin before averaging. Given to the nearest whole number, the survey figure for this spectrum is 38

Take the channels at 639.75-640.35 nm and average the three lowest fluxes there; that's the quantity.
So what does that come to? 12.5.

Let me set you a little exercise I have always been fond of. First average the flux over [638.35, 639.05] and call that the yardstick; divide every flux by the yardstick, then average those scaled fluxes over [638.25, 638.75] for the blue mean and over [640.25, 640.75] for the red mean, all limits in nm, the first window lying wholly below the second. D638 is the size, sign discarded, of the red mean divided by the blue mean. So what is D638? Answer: 1.156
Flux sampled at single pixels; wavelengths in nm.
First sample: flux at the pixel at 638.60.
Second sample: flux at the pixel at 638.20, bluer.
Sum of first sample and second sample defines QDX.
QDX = 20.9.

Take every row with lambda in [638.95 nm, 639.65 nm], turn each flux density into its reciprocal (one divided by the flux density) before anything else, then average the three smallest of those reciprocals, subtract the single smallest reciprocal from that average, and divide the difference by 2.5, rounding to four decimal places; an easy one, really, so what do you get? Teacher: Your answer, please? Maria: 0.0016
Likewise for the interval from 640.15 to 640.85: 0.0013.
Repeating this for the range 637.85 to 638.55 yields 0.0011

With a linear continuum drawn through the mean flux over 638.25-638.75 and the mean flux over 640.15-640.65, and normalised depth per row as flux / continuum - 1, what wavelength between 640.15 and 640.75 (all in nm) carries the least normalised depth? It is 640.50 nm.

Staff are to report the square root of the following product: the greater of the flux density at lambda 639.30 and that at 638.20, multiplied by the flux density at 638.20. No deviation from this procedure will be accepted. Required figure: 11.0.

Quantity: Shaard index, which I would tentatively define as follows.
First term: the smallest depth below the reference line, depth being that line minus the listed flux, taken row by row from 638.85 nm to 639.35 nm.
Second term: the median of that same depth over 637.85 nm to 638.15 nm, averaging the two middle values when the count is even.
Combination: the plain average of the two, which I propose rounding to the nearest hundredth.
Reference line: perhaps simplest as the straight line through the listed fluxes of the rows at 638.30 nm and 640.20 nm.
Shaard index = -0.12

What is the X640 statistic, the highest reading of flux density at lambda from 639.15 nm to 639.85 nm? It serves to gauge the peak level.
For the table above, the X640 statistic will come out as 14.15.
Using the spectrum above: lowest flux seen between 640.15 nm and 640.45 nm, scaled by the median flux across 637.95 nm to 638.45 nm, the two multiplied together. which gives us 164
